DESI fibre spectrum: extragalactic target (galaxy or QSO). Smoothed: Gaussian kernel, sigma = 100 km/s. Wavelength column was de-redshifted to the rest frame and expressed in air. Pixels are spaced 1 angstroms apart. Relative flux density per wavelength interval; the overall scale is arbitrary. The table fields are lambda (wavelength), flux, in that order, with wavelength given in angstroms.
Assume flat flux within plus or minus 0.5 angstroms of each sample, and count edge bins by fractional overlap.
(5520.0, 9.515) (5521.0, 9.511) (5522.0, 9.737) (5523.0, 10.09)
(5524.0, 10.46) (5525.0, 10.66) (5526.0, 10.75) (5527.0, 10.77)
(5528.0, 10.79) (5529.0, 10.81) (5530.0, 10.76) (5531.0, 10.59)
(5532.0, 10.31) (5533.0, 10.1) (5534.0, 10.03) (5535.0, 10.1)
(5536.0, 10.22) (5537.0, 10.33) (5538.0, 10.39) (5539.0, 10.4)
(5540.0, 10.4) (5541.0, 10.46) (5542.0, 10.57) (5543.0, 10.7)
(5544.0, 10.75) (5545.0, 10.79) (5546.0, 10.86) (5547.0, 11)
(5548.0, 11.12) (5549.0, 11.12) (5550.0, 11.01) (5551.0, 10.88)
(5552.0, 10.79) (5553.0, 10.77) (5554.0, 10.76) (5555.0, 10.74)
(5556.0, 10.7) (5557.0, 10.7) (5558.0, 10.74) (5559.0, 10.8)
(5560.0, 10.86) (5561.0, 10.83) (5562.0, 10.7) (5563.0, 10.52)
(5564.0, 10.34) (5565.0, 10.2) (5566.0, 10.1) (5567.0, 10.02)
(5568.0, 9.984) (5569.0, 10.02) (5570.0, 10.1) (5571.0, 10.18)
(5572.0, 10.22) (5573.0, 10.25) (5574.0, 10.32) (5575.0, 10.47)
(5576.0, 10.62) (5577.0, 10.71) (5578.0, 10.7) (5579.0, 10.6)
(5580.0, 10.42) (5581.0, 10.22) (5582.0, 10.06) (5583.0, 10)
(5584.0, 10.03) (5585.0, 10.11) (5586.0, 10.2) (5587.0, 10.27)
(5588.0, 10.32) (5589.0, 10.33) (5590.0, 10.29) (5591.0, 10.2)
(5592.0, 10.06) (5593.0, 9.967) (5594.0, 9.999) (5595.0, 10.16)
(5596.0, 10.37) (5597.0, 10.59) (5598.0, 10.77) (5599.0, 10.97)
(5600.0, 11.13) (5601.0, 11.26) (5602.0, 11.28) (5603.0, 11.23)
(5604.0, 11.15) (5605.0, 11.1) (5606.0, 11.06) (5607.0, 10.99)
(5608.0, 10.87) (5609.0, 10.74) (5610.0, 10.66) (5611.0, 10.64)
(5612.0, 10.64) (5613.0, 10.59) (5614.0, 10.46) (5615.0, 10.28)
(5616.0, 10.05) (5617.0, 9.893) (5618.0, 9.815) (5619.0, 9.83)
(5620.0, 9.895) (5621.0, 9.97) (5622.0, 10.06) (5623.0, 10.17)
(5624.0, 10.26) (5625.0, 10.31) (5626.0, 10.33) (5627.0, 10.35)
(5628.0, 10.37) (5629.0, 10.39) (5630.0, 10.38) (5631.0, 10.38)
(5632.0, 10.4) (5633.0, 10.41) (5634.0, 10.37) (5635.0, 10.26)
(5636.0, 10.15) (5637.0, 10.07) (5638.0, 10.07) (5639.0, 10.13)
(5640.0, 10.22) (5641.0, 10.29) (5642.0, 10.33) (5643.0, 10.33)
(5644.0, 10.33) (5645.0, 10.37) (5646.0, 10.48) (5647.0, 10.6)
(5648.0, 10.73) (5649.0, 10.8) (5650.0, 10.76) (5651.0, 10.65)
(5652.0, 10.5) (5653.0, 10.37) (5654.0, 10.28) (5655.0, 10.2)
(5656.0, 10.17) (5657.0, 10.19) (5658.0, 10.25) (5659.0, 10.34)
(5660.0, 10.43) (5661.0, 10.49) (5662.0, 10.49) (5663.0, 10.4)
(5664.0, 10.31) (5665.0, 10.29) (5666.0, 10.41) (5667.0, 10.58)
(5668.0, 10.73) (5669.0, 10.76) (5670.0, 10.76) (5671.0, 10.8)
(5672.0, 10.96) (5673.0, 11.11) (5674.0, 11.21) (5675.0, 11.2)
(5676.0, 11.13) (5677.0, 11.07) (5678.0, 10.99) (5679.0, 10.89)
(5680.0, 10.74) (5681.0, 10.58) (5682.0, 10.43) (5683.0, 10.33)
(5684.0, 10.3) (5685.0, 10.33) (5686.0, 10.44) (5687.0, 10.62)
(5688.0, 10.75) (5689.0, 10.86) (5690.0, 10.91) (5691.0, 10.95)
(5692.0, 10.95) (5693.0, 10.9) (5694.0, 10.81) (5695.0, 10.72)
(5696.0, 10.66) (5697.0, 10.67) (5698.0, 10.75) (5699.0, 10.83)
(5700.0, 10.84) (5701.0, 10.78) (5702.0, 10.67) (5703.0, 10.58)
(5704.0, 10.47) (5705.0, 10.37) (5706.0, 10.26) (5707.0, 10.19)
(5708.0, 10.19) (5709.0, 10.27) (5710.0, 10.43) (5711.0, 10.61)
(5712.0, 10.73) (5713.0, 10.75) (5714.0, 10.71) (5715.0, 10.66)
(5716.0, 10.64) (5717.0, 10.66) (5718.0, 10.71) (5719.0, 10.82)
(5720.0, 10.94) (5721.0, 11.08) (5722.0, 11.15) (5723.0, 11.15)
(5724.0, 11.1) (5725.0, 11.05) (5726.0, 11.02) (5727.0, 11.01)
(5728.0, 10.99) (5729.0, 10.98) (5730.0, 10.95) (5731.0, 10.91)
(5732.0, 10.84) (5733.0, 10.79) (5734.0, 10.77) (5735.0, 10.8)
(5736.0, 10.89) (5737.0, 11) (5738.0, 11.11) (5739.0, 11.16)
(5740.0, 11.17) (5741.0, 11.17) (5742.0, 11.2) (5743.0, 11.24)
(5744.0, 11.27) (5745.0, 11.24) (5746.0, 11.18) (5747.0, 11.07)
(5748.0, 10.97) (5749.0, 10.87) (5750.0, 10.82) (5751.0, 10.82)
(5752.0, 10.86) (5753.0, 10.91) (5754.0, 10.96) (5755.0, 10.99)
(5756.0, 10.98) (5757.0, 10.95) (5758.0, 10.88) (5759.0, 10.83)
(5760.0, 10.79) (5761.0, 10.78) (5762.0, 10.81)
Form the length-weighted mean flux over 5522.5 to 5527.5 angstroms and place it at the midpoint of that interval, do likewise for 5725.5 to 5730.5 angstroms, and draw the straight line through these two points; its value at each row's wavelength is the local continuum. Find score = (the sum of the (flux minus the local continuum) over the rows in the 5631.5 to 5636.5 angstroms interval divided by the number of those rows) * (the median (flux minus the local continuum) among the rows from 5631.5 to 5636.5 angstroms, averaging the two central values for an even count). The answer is 0.19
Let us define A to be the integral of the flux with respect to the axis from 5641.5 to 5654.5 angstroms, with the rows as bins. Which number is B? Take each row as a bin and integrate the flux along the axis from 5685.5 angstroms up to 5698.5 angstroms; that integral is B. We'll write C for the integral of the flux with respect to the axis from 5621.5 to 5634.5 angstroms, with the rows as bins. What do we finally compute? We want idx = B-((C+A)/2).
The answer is 5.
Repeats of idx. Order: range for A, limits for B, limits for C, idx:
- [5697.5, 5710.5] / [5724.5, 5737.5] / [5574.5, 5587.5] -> 6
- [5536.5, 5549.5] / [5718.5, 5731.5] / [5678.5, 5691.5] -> 5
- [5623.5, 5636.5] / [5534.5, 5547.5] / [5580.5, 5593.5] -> 4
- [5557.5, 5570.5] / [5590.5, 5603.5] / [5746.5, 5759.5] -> -1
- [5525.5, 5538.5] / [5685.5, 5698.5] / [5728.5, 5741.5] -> 1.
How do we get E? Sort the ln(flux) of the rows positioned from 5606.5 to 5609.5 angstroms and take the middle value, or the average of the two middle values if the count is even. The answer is 2.39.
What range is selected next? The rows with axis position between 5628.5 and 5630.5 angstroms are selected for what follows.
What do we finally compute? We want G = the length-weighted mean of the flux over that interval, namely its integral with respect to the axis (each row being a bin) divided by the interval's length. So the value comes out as 10.4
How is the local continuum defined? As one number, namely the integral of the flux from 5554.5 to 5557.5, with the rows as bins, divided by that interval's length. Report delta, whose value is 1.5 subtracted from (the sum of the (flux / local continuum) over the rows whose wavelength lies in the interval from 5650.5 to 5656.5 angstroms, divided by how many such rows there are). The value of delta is -0.533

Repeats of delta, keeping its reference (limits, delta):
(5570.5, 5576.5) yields -0.535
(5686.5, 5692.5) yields -0.488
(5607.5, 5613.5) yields -0.502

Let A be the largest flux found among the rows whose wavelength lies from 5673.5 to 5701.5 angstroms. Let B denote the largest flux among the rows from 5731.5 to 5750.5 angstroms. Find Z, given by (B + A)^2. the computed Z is 505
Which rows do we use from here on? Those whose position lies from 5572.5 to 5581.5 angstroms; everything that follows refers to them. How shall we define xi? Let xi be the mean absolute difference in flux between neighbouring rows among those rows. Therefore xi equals 0.119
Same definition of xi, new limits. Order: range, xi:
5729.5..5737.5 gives 0.059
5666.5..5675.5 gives 0.080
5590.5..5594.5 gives 0.088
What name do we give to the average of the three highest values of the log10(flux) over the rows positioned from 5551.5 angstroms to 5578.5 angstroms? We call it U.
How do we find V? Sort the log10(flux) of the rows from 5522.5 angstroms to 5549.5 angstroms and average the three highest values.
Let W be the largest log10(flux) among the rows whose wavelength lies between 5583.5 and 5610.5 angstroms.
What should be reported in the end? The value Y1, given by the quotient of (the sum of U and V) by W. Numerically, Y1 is 1.98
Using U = 1.03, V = 1.04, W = 1.05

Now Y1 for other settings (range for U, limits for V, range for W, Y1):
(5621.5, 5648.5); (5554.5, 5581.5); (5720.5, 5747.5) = 1.96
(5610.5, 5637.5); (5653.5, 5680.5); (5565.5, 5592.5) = 2.01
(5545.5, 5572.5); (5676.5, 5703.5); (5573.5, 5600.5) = 1.99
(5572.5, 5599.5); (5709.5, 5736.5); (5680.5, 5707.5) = 2.00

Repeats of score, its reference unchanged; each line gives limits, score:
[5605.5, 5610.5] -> 0.02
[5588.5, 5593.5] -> 0.26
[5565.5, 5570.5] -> 0.37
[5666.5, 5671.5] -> 0.01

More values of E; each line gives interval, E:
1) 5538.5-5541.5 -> 2.34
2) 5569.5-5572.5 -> 2.32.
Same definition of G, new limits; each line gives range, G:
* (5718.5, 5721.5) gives 10.9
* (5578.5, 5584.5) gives 10.2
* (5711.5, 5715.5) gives 10.7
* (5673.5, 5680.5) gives 11.0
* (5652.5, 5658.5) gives 10.2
